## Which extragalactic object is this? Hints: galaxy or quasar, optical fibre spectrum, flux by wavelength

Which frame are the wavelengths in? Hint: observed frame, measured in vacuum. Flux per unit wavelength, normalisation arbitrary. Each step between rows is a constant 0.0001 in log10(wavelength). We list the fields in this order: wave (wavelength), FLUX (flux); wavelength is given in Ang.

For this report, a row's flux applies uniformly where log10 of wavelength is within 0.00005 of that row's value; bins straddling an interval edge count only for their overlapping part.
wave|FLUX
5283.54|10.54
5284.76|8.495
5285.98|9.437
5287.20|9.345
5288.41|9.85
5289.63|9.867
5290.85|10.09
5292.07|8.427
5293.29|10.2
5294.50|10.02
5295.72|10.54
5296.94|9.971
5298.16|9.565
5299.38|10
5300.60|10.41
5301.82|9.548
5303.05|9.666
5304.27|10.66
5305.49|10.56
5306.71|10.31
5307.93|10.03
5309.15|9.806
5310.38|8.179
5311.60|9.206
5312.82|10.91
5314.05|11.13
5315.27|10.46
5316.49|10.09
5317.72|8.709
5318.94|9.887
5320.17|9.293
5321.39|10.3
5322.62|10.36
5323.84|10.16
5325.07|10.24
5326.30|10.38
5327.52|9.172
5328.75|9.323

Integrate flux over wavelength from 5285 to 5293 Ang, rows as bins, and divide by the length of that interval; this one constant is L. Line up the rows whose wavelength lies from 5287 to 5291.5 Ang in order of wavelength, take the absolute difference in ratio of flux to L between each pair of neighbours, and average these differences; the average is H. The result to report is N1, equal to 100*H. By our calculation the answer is 3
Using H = 0.03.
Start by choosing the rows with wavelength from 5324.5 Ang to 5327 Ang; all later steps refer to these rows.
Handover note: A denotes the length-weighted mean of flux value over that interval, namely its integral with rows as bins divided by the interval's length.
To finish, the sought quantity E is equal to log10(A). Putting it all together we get 1.01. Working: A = 10.28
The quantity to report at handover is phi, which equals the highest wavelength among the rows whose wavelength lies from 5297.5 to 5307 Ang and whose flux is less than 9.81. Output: 5303.05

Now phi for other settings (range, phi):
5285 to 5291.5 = 5287.20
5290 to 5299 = 5298.16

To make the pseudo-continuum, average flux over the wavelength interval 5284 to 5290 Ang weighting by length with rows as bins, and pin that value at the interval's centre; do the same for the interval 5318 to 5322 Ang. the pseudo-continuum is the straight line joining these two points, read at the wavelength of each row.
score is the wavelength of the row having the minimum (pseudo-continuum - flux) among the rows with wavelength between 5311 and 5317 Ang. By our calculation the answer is 5314.05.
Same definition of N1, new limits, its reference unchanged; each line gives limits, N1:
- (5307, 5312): 10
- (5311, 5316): 9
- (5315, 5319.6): 10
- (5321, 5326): 1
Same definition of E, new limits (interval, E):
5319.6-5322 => 0.99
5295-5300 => 1.00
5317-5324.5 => 0.99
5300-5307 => 1.01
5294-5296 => 1.01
